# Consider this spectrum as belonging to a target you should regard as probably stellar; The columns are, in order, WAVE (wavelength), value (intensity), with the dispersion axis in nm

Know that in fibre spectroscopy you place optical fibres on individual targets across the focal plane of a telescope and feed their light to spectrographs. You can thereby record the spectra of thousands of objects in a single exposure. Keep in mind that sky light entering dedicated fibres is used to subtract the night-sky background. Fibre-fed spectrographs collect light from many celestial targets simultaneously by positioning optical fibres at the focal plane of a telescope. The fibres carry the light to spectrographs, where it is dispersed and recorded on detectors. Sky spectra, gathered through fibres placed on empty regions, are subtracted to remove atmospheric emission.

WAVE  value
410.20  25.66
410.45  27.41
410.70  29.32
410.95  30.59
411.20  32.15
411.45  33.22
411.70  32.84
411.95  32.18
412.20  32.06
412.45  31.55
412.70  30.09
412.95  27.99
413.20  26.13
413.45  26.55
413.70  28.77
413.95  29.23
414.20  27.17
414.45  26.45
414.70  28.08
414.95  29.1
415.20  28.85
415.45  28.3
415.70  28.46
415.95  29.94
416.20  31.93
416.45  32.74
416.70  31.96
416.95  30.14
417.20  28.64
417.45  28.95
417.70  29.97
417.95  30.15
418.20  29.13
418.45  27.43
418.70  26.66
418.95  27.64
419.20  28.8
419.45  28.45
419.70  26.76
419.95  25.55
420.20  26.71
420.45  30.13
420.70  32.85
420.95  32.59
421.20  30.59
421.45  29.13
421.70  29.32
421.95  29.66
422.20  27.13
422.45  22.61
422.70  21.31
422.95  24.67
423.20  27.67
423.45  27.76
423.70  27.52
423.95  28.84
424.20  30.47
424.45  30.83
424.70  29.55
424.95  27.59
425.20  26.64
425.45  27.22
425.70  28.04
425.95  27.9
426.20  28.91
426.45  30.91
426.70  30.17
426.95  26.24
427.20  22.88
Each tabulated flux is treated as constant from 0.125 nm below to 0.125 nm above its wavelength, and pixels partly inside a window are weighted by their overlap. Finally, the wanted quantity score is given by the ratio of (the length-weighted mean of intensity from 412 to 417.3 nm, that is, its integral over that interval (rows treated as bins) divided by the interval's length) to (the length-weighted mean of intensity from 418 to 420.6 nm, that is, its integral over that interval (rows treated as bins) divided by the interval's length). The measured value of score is 1.05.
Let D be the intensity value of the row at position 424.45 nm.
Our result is 30.83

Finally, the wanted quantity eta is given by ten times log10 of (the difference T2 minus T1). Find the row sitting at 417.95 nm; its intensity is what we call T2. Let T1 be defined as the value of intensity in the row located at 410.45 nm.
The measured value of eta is 4.4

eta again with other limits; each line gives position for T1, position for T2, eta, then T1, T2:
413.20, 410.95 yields 6.5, 26.13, 30.59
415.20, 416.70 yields 4.9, 28.85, 31.96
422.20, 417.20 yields 1.8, 27.13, 28.64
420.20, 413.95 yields 4.0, 26.71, 29.23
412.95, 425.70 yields -13.0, 27.99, 28.04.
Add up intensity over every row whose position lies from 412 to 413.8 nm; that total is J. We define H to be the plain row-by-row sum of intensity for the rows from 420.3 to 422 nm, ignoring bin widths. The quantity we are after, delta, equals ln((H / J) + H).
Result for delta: 5.37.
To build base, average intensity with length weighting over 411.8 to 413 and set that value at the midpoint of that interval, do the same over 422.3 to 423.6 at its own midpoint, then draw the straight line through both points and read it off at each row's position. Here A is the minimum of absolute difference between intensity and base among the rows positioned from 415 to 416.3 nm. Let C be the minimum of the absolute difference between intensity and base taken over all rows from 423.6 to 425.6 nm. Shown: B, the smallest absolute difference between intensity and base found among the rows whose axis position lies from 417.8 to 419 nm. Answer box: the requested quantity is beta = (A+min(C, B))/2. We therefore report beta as 0.3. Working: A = 0.52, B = 0.1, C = 3.04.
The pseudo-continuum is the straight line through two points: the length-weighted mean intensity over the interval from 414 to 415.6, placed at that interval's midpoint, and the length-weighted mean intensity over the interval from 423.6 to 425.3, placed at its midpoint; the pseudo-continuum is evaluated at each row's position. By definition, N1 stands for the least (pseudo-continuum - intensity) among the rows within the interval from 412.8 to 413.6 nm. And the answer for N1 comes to -0.1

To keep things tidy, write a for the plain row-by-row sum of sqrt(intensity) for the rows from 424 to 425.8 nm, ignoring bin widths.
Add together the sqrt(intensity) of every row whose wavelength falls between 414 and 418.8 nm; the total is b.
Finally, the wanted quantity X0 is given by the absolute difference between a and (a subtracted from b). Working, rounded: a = 37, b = 103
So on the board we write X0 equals 28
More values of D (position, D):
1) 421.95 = 29.66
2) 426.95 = 26.24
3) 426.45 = 30.91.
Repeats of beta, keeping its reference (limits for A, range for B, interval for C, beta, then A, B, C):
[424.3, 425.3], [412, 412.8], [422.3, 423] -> 1.6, 3.04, 0.6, 0.23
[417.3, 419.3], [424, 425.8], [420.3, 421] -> 1.6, 0.07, 3.0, 3.79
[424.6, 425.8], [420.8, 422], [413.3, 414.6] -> 2.0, 3.04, 3.4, 0.87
